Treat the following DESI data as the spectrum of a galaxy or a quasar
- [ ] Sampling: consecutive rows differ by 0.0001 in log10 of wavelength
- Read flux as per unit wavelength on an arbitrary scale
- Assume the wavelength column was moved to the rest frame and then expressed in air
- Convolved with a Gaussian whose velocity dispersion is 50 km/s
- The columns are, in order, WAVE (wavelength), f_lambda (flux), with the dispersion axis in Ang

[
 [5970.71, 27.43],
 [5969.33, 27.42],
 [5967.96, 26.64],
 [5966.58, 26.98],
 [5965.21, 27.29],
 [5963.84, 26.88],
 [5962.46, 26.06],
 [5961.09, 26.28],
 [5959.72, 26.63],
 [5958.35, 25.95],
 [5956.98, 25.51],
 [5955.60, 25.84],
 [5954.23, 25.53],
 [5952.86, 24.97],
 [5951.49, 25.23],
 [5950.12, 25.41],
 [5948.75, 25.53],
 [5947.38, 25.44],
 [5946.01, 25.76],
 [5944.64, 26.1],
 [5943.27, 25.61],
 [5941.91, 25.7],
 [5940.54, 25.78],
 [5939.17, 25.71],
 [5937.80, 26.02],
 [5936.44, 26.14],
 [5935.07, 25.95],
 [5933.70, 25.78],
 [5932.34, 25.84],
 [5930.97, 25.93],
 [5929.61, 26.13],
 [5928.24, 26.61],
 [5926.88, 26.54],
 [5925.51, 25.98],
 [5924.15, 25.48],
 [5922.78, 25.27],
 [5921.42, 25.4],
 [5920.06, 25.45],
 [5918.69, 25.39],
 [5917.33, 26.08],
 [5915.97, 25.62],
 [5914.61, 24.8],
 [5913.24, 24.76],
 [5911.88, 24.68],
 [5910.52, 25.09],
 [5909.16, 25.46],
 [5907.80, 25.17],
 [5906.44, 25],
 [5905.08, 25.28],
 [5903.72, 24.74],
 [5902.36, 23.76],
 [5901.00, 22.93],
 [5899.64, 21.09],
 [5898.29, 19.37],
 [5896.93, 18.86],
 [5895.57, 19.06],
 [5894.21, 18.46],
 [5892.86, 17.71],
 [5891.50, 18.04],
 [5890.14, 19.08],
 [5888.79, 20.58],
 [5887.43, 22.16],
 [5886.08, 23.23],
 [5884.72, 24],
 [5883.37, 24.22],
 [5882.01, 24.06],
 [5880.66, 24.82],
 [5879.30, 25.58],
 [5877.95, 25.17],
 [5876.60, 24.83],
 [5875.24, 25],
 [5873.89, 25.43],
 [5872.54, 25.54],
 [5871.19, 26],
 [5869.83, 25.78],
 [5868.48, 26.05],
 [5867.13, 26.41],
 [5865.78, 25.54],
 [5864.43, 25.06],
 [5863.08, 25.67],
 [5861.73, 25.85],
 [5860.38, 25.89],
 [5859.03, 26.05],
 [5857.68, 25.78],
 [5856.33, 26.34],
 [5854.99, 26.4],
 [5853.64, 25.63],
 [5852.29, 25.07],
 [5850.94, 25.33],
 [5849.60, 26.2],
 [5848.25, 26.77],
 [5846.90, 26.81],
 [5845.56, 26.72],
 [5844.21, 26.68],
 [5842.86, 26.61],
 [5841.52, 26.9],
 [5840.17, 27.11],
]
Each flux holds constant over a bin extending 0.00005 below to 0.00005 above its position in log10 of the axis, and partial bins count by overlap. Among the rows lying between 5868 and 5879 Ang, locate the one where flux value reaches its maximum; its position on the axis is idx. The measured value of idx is 5868.48 Ang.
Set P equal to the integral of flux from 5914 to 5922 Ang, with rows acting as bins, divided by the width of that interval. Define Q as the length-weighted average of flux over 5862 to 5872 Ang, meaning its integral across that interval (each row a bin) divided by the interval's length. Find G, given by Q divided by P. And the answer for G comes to 1.01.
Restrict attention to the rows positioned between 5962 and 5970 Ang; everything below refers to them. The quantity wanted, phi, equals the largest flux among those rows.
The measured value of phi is 27.42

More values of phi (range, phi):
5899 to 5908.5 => 25.28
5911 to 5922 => 26.08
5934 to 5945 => 26.14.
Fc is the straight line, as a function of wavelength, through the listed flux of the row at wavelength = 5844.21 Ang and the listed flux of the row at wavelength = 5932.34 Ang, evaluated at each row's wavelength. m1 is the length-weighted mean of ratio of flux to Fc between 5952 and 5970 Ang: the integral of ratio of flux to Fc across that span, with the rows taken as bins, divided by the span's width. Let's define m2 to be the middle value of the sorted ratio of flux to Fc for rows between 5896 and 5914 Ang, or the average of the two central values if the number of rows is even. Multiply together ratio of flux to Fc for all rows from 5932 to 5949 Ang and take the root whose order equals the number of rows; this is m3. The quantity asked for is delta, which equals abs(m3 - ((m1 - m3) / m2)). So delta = 0.97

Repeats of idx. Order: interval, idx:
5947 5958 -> 5955.60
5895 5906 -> 5905.08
